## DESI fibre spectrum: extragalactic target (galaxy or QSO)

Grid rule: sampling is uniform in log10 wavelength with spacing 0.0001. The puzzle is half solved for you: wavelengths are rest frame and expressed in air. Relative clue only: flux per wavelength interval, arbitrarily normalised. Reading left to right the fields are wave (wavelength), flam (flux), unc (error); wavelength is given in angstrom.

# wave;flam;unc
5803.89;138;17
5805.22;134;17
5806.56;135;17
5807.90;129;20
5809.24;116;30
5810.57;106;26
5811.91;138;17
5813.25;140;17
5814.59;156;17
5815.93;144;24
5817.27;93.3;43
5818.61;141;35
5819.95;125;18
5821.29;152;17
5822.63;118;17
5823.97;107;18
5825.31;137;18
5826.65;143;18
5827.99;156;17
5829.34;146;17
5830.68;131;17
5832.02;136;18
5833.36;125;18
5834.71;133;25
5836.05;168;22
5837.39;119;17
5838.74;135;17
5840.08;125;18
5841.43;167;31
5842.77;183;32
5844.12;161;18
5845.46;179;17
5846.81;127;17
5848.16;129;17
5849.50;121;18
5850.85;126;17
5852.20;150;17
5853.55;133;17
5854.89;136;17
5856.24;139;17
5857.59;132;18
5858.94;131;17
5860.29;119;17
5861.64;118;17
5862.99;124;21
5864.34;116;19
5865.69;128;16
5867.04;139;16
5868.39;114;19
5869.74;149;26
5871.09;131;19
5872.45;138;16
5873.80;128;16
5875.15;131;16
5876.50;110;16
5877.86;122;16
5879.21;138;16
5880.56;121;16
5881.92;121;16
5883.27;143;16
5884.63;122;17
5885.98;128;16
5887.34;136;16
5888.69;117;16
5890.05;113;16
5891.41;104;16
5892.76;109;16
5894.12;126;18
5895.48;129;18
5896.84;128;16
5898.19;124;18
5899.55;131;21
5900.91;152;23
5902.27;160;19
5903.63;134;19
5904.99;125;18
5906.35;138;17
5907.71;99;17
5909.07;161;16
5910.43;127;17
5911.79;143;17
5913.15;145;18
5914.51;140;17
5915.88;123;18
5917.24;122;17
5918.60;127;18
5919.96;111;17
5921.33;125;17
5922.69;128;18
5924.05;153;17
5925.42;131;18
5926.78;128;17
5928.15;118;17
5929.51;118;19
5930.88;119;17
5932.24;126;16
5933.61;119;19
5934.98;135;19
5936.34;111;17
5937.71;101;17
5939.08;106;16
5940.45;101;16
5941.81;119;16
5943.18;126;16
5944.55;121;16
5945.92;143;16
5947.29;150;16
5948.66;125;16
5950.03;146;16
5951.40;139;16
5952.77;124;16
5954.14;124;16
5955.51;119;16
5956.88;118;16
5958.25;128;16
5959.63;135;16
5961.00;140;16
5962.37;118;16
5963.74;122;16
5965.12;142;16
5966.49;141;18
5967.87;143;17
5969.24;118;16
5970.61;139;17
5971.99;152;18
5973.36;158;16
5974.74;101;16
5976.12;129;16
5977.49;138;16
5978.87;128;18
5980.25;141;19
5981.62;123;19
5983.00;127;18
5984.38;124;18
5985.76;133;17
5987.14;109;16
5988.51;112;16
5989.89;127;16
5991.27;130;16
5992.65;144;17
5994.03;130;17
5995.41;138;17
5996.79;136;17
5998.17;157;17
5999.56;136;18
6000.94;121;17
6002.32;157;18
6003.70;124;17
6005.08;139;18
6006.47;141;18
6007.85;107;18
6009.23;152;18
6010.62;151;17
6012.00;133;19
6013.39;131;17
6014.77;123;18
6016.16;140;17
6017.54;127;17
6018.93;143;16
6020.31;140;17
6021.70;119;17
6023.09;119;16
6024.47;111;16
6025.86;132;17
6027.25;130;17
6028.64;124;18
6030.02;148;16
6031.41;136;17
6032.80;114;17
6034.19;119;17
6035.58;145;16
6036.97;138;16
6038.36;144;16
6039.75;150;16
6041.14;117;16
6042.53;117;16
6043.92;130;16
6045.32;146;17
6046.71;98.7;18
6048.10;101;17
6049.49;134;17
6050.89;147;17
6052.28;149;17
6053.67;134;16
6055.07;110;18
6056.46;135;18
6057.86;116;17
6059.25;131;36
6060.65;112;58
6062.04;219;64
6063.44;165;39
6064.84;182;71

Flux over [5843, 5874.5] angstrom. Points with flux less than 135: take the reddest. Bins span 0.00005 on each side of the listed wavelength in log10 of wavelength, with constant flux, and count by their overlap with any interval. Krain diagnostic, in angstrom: 5873.80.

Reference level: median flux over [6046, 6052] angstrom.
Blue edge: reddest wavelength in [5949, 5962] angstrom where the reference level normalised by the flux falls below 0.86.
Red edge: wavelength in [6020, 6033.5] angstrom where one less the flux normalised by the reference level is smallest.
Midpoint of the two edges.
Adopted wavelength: 5995.5 angstrom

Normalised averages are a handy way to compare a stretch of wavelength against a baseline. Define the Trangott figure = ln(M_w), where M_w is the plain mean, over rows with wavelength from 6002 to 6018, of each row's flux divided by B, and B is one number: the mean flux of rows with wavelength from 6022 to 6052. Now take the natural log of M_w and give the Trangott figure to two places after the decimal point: 0.05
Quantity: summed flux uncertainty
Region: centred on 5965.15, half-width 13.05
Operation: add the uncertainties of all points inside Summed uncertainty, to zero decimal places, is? 310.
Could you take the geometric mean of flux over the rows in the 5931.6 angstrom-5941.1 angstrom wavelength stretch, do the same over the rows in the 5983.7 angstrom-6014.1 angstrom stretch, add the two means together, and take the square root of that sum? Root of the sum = 15.7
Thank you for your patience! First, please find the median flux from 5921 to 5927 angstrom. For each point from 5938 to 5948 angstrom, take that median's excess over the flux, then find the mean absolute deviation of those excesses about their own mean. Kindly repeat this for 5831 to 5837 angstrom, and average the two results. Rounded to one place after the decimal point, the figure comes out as 13.7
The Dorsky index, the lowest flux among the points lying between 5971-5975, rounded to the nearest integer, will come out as 101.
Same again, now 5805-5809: 129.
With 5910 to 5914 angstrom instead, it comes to 127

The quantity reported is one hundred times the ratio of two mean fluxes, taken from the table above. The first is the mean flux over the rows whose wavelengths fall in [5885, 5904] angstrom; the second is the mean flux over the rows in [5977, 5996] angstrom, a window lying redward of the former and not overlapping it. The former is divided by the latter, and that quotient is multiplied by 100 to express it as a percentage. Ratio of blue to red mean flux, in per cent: 99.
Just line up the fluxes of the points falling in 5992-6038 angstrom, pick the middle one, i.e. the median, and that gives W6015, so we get 136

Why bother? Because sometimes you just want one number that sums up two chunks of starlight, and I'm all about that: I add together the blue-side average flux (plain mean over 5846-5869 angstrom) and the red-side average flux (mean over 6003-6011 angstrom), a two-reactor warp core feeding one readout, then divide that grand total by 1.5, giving 176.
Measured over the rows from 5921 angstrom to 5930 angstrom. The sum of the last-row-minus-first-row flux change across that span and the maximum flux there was 146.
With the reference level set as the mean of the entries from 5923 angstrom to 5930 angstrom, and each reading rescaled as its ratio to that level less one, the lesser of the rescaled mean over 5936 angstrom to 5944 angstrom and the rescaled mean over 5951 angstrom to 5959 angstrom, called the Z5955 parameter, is -0.15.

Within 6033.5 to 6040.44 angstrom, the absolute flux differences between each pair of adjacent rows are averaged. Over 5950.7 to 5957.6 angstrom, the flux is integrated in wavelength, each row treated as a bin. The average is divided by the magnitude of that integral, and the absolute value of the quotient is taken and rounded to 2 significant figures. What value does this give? 0.013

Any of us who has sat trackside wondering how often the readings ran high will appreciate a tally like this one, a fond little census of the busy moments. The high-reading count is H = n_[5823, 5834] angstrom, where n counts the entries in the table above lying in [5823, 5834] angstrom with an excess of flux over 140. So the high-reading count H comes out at 3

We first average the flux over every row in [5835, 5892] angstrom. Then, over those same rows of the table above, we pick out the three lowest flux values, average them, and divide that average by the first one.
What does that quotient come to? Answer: 0.822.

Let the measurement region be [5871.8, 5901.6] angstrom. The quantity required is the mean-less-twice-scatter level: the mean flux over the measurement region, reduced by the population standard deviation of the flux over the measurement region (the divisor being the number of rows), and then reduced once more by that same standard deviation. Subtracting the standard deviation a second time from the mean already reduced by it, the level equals 103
